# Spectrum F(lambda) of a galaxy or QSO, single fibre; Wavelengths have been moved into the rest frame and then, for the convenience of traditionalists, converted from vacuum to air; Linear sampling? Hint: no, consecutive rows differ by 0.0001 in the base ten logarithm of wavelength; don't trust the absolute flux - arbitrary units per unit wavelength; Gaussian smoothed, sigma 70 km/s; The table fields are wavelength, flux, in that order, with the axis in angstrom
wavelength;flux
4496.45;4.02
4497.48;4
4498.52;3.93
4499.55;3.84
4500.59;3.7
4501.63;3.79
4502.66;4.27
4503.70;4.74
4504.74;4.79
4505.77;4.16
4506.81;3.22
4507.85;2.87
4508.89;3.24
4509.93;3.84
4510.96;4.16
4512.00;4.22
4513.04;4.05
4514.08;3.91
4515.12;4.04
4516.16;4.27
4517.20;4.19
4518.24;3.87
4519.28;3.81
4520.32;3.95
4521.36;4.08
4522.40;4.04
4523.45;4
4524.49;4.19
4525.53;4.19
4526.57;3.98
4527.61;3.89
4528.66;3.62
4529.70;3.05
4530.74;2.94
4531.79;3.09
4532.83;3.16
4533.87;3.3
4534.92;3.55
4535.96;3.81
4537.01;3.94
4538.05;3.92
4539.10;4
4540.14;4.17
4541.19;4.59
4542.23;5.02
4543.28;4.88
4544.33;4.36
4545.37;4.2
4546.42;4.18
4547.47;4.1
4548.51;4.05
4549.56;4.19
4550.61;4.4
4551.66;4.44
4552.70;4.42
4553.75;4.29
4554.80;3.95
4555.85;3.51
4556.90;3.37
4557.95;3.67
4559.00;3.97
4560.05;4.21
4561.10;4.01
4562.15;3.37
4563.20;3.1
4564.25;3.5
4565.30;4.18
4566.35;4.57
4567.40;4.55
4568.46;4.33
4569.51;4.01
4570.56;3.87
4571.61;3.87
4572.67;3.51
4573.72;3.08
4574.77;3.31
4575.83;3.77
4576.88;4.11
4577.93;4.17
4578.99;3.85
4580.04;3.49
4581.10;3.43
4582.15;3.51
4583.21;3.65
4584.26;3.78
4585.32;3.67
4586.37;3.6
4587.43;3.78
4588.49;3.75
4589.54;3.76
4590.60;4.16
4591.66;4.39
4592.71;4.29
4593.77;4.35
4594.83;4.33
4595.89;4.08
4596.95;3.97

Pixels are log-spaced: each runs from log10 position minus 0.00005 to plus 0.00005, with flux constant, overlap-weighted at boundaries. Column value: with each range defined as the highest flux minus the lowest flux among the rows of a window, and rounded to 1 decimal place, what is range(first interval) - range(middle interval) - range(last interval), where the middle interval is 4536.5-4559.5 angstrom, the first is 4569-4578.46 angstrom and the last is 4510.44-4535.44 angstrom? -1.9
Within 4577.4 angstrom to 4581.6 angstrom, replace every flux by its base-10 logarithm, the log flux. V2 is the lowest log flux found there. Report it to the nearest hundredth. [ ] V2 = 0.54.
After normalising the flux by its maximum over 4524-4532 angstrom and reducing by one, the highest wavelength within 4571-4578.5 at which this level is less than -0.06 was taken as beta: 4575.83 angstrom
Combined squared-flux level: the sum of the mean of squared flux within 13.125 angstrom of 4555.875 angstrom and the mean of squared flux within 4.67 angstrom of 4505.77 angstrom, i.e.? 32.2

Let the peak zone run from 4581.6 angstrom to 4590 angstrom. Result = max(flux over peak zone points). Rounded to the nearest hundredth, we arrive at 3.78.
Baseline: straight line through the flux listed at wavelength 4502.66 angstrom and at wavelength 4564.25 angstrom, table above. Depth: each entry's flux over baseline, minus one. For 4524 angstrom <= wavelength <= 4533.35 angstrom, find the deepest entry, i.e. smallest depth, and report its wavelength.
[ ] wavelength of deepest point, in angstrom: 4530.74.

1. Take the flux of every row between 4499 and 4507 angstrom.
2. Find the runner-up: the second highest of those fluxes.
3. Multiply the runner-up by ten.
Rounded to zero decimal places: 47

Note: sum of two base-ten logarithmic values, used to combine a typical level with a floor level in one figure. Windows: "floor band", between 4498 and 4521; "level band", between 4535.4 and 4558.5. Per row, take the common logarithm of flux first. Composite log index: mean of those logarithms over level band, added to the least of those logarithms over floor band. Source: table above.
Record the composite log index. 1.07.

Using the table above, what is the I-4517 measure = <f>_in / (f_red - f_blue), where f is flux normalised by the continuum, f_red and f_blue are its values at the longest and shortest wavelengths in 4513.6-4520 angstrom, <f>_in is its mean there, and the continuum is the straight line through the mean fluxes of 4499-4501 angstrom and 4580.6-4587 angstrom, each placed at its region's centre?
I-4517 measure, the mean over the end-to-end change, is -45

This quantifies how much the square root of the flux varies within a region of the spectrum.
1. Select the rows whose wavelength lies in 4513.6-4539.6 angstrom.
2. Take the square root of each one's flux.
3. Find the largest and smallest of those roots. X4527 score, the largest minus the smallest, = 0.35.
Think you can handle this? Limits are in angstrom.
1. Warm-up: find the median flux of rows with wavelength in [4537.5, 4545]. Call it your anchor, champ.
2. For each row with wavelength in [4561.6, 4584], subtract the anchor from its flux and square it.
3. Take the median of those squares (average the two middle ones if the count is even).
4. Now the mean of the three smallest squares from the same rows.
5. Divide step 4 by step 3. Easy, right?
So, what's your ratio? 0.07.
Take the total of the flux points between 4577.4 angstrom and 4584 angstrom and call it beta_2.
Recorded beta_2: 22.1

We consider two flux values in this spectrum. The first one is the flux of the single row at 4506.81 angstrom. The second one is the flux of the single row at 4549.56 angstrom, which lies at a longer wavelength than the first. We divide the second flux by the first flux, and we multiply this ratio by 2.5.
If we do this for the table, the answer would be 3.25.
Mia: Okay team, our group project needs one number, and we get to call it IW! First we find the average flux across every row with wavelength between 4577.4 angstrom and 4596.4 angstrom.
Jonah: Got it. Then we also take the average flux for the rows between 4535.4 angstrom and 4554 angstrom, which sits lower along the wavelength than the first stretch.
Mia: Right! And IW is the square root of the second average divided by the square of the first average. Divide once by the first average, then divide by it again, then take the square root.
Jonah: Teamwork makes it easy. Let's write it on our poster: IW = 0.531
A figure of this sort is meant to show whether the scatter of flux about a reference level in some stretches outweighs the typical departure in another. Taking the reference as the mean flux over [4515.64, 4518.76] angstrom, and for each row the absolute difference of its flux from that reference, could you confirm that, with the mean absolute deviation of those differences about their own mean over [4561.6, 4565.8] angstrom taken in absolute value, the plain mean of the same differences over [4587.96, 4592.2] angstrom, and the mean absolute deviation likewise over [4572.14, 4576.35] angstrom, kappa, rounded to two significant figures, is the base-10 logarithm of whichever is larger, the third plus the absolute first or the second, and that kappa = -0.31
